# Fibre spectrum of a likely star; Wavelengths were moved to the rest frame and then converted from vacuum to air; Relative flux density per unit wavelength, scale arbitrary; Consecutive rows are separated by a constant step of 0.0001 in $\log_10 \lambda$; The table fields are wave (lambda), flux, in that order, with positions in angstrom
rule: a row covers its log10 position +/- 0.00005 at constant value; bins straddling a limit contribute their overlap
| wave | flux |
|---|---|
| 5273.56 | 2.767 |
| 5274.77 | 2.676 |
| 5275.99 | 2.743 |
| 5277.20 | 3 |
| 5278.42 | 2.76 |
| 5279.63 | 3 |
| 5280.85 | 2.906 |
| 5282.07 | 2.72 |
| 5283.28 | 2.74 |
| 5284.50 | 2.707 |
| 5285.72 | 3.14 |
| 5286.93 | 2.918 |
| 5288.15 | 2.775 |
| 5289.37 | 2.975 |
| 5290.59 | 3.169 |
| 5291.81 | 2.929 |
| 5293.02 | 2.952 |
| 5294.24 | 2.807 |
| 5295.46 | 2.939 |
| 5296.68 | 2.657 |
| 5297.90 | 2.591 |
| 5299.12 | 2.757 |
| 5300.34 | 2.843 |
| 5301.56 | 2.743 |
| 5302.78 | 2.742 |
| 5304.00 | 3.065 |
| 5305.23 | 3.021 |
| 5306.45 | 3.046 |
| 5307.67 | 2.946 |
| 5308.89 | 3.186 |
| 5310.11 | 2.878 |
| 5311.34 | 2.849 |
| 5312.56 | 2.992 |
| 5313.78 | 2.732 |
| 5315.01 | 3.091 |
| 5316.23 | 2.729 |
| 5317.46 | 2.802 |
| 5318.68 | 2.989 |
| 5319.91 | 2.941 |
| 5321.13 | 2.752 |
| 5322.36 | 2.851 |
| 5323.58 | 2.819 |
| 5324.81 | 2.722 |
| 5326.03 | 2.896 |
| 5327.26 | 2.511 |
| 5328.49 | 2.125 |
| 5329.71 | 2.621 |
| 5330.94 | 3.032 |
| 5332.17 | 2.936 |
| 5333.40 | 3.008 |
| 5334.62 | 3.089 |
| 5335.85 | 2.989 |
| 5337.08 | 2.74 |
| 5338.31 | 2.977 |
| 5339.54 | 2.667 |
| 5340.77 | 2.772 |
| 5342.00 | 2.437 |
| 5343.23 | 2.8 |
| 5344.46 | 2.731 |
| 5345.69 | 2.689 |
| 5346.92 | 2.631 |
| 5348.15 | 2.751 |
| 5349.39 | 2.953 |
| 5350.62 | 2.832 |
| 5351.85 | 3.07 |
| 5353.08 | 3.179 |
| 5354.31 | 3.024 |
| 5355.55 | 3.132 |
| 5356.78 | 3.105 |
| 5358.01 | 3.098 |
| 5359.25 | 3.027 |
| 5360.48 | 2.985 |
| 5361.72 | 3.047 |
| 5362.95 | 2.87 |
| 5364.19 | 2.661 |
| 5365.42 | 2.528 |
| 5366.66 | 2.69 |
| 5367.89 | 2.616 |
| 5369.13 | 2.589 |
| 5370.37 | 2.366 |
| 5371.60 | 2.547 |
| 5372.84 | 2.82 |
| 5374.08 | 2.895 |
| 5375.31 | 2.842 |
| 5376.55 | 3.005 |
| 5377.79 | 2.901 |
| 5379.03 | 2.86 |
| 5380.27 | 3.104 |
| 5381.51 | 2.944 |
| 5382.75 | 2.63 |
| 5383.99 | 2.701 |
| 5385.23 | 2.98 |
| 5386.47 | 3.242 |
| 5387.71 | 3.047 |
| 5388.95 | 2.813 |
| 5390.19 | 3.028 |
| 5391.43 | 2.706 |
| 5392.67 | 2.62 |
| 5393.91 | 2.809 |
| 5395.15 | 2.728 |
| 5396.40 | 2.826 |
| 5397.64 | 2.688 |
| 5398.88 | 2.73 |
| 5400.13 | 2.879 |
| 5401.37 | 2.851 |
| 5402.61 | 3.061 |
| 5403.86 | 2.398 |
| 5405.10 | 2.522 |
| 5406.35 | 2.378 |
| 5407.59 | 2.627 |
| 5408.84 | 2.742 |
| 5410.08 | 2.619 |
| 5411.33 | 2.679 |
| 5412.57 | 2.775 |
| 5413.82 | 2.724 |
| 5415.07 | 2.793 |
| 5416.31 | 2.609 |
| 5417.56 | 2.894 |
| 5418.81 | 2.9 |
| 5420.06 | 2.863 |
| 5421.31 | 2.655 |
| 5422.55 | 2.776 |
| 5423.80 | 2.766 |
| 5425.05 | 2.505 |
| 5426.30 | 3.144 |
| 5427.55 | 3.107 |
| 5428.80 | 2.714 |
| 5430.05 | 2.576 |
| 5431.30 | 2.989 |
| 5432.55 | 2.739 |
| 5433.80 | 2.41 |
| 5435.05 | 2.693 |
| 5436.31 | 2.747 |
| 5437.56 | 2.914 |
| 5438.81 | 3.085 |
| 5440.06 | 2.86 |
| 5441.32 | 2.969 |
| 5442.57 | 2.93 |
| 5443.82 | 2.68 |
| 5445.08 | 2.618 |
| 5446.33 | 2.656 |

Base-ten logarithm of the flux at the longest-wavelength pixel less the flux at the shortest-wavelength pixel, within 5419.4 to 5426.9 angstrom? -0.55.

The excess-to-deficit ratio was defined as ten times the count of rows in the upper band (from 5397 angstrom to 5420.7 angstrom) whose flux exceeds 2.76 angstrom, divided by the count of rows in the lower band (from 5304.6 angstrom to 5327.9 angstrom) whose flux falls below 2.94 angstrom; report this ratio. 7.3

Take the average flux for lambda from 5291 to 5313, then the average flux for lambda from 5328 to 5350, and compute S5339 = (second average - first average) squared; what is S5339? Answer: 0.012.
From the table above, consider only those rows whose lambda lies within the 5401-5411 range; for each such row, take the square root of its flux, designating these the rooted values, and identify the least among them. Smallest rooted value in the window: 1.54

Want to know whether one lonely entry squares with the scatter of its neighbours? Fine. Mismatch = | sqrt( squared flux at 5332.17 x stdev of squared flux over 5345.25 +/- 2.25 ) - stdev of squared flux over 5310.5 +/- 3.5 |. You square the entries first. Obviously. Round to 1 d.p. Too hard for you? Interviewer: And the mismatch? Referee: 0.9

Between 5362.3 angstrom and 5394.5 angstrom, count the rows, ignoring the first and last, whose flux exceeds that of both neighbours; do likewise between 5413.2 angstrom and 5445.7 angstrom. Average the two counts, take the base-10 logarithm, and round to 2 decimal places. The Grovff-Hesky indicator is 0.81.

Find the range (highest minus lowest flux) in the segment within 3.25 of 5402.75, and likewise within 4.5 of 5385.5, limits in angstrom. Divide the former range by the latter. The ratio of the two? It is 1.1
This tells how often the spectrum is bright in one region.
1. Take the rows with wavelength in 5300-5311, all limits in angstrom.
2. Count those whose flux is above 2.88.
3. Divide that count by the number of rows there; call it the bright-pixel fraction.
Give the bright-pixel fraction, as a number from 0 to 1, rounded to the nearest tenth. 0.6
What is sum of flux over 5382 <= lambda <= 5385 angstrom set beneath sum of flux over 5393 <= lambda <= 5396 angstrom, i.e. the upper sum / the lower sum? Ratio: 1.039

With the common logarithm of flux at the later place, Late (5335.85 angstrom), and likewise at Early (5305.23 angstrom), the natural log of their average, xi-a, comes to -0.74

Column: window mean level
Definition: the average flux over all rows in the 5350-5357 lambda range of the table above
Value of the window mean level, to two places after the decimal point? 3.06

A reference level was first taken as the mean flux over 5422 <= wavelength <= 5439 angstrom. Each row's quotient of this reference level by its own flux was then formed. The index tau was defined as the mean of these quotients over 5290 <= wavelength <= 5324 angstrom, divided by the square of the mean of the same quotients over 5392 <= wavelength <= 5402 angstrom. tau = 0.95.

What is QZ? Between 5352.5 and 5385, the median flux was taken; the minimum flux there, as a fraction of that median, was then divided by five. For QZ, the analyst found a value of 0.164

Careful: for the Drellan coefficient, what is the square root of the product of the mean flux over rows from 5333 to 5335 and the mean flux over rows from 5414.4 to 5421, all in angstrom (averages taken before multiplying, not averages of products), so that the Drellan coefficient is 2.93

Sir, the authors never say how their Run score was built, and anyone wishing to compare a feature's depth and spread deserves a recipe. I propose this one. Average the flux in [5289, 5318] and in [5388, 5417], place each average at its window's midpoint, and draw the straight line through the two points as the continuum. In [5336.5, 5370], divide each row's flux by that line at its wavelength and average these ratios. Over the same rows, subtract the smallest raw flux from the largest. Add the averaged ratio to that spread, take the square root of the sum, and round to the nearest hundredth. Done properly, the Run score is 1.32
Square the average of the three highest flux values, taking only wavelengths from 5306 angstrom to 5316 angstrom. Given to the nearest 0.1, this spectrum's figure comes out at 9.7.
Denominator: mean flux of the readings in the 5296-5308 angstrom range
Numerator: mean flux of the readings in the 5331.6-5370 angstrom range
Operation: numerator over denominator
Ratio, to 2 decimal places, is 1.01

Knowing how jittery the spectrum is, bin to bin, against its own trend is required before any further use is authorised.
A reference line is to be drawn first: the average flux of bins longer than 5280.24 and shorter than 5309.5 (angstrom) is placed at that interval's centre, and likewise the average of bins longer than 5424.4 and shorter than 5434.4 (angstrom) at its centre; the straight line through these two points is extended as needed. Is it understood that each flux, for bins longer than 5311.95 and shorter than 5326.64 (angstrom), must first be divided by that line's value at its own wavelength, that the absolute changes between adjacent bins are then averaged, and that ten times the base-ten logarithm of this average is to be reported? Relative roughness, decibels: -12.25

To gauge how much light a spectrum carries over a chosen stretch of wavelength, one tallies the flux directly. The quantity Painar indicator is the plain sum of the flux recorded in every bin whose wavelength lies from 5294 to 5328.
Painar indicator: 80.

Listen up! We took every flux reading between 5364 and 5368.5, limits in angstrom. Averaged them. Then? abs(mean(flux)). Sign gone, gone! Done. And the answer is 2.62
